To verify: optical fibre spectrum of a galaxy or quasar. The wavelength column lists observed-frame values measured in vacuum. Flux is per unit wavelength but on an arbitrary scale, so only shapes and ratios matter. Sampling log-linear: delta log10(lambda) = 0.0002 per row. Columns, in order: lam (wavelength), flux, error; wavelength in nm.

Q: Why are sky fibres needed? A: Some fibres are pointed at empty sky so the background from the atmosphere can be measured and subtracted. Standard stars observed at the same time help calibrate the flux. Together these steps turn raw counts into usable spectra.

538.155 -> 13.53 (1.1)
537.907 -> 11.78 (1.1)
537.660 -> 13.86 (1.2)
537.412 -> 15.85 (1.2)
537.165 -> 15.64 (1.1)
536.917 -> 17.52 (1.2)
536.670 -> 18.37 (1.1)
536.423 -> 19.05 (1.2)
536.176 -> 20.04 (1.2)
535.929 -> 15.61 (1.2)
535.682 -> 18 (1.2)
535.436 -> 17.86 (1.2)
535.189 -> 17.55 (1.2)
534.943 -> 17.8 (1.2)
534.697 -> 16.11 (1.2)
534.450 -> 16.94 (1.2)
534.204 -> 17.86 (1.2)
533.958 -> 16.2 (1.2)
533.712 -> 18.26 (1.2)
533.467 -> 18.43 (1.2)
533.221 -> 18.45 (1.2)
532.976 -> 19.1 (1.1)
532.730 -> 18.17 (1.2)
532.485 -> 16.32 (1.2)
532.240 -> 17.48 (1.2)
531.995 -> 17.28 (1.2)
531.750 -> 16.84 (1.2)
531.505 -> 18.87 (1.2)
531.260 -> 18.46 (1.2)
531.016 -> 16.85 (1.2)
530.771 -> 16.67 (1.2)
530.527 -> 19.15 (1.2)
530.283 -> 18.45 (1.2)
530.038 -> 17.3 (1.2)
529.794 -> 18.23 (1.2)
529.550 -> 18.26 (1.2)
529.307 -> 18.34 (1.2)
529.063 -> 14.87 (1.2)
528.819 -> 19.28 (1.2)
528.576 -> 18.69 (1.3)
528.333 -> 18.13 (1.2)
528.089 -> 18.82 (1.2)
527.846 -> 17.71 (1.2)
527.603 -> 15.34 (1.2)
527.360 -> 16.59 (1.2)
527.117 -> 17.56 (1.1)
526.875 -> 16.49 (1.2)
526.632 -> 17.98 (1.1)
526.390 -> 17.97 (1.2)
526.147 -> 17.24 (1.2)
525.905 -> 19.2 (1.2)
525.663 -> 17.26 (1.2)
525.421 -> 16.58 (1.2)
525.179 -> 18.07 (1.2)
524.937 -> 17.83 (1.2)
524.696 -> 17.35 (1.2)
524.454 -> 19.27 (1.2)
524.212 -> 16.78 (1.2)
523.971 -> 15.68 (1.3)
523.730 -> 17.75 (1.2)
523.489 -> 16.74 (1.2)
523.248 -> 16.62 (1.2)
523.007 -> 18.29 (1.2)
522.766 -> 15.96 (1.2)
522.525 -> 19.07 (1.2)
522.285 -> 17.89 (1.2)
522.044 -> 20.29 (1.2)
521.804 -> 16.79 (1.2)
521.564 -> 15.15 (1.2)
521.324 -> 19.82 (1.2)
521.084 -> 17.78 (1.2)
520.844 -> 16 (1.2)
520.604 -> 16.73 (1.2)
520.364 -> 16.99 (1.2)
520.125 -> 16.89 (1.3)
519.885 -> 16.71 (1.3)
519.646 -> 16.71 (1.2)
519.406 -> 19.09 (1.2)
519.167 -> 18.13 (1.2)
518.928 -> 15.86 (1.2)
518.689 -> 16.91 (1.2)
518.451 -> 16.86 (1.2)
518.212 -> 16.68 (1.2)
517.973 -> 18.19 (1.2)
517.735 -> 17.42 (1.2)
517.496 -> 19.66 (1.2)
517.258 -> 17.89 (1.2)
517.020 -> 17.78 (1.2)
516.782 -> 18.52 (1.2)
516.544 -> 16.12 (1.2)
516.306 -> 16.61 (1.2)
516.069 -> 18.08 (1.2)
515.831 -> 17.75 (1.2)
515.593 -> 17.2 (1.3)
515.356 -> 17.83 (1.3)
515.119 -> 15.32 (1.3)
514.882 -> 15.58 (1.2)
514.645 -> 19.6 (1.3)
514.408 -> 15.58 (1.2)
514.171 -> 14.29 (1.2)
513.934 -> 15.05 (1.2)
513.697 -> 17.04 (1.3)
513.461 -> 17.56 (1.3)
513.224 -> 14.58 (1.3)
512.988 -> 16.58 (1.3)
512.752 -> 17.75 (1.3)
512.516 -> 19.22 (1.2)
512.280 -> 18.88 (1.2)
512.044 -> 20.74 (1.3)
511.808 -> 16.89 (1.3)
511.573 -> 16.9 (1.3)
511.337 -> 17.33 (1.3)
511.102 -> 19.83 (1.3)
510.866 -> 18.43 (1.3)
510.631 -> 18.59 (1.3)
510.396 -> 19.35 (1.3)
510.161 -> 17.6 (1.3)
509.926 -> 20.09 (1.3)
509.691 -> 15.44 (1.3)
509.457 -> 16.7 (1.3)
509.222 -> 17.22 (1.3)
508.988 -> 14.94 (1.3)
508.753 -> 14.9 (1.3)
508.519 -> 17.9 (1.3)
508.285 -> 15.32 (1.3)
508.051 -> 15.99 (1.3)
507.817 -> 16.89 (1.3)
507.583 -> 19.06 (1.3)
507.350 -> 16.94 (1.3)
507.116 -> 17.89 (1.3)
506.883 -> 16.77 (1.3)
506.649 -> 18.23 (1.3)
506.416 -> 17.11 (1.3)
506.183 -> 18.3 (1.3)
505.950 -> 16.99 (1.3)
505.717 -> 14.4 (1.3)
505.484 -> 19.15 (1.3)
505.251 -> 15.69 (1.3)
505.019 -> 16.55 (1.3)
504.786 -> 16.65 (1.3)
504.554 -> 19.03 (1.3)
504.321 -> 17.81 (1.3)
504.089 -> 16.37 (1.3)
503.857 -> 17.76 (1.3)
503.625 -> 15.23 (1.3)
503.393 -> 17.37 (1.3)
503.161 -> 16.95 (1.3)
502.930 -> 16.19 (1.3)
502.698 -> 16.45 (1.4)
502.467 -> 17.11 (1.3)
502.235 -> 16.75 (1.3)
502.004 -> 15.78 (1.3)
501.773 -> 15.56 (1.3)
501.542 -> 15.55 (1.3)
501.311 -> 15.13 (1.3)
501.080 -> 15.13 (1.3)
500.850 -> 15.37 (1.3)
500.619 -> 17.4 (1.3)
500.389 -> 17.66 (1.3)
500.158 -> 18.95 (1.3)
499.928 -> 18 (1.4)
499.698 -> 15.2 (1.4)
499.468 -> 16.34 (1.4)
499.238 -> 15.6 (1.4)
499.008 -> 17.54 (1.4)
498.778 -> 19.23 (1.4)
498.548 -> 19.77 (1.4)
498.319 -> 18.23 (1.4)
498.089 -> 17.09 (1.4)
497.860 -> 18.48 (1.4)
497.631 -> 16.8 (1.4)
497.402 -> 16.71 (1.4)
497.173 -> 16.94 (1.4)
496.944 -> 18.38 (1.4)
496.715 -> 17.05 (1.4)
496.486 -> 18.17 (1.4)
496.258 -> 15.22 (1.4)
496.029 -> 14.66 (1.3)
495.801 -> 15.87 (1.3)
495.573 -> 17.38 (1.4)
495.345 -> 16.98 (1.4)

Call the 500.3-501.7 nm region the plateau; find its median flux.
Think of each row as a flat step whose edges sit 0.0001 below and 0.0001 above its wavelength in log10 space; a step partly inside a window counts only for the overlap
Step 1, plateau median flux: 15.5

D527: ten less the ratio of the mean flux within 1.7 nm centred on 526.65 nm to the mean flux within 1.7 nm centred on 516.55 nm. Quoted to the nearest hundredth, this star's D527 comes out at 9.00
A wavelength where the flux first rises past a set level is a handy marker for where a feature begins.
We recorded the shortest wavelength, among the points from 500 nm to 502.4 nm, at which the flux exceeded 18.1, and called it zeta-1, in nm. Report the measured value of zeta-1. 500.158 nm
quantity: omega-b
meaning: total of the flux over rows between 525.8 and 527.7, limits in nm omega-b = 138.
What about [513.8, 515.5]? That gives 113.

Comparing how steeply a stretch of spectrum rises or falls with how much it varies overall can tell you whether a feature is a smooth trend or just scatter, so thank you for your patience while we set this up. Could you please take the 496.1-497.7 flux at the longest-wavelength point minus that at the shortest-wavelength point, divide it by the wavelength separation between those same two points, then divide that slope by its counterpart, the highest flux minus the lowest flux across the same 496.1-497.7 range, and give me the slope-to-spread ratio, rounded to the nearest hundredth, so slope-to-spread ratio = 0.36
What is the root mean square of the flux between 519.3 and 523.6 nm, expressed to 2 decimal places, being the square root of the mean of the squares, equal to 17.47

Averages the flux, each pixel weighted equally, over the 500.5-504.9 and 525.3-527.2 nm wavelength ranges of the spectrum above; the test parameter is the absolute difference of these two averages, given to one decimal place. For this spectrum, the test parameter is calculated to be 1.0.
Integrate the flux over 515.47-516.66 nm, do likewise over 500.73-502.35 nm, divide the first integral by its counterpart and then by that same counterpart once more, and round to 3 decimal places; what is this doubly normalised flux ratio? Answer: 0.032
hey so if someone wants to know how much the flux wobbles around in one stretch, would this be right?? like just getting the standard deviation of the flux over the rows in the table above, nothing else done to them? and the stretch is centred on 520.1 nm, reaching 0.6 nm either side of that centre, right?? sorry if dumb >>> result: 0.1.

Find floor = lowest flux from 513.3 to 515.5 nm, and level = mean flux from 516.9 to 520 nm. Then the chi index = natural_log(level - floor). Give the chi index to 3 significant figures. 1.18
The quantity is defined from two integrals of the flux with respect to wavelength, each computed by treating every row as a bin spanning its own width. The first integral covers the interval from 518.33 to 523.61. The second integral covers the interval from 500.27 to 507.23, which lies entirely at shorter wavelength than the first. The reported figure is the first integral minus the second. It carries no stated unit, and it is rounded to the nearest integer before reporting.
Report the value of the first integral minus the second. -25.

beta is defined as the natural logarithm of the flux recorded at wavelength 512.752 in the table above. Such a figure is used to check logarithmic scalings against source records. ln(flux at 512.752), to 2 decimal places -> 2.88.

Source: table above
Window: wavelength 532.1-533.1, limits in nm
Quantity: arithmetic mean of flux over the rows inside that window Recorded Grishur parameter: 17.8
